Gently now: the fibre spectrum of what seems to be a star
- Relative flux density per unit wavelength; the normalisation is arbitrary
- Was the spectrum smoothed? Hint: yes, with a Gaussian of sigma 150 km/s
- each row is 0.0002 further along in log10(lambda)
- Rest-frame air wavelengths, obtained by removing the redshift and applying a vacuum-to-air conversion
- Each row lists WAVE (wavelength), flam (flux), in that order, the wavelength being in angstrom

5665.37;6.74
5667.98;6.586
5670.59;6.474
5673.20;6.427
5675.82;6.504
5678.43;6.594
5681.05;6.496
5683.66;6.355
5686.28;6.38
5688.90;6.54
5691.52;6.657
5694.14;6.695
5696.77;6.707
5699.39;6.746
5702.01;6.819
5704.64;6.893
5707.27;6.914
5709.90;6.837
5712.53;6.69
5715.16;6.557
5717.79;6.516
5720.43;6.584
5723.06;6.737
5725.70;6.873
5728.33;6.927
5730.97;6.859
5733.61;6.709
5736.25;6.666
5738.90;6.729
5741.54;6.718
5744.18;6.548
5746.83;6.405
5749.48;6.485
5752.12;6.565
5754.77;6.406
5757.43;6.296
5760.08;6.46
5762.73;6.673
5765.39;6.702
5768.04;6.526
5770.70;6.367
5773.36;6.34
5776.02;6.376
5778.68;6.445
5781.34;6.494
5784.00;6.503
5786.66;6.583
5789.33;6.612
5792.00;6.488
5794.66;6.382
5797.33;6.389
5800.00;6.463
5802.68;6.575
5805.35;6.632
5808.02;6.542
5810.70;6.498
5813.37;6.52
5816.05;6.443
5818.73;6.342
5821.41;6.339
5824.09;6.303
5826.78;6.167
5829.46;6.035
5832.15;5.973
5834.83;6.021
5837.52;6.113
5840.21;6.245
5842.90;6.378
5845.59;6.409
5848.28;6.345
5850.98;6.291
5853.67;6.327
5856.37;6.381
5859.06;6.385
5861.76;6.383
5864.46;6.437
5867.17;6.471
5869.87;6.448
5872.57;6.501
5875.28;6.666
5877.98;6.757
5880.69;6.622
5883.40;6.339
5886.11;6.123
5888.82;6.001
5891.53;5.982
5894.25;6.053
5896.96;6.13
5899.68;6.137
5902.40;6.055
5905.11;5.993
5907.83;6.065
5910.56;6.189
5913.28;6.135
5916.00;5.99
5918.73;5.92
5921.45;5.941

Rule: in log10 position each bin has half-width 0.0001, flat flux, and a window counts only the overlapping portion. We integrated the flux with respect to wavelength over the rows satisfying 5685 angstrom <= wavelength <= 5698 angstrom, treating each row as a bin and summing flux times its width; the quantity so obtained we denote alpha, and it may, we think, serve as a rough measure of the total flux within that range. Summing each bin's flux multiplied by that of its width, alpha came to 86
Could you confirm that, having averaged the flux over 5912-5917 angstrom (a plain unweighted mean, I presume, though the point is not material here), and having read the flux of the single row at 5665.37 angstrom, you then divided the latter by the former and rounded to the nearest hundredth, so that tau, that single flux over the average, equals 1.11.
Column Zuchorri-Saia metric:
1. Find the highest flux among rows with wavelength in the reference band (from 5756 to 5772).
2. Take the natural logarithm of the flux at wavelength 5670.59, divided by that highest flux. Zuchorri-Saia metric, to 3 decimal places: -0.035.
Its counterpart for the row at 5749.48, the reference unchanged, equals -0.033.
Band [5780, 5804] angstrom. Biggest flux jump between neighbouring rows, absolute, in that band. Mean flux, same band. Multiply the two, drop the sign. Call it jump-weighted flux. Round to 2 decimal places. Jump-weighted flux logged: 0.81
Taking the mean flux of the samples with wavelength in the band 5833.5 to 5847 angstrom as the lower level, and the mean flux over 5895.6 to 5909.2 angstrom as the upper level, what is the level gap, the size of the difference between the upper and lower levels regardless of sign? 0.2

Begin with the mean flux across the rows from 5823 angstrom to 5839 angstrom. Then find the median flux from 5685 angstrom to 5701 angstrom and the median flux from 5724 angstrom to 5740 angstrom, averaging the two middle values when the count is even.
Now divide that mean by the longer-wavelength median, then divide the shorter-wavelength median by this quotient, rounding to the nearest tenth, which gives 7.4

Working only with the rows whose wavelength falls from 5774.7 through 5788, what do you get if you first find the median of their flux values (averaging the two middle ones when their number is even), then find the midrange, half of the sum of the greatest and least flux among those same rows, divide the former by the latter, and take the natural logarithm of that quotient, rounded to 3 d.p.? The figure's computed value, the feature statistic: 0.002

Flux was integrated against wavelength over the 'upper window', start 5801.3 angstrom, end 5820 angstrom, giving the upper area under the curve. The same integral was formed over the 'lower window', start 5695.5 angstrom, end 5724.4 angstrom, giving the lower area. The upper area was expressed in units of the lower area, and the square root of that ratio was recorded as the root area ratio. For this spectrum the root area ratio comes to 0.8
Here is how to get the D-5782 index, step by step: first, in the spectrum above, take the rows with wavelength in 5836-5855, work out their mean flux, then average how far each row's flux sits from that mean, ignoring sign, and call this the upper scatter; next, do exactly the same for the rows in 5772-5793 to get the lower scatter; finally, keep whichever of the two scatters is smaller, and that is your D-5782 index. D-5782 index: 0.070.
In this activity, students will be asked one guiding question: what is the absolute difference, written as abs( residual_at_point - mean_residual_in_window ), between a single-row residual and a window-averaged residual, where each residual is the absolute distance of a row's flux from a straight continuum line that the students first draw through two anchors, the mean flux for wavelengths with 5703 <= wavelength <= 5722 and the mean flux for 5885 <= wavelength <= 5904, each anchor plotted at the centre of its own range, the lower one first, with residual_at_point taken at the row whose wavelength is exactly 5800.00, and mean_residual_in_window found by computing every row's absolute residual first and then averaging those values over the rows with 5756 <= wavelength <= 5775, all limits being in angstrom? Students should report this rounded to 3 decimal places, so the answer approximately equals 0.078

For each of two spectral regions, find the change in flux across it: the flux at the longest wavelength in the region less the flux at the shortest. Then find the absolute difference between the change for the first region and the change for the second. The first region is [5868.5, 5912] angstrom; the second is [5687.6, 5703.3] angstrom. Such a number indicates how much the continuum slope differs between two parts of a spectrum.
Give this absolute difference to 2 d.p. 0.54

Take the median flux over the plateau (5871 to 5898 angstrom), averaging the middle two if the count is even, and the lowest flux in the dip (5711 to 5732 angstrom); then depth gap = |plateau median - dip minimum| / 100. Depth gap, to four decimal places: 0.0028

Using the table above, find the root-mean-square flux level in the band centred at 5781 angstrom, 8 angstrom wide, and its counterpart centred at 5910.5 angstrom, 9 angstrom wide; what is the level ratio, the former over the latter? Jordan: 1.06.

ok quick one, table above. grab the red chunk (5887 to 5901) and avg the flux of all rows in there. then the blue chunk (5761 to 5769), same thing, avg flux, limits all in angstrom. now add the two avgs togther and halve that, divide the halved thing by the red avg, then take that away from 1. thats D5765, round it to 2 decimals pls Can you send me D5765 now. -0.05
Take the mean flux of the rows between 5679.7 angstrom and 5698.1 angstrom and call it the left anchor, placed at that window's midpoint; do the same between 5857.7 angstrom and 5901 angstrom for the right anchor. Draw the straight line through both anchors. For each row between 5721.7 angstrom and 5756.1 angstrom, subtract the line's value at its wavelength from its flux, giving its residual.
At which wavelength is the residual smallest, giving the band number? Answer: 5746.83 angstrom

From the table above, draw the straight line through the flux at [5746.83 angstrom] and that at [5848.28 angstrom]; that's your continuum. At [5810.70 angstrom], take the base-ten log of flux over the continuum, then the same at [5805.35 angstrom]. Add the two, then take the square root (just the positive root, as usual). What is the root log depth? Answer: 0.162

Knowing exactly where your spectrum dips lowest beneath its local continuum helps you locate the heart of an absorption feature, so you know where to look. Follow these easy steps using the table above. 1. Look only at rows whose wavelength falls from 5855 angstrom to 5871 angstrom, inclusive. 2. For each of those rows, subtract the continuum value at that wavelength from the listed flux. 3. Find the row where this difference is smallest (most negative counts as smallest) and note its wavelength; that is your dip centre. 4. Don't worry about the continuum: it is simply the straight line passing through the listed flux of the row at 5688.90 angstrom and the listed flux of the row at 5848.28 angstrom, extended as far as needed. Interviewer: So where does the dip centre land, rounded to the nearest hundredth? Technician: 5856.37 angstrom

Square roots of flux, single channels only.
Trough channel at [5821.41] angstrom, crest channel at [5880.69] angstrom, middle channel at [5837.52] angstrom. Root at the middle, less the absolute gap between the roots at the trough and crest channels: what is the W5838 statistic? 2.42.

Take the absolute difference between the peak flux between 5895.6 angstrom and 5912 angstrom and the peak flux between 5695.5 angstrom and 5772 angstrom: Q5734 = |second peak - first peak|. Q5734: 0.74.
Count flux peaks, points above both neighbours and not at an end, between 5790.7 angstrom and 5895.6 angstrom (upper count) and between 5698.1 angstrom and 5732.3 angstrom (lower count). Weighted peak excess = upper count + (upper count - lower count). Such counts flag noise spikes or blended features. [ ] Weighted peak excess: 10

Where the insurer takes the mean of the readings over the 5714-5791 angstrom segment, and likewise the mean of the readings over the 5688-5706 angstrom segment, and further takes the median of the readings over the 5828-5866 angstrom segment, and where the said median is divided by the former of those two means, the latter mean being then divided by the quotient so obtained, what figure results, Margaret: 6.98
